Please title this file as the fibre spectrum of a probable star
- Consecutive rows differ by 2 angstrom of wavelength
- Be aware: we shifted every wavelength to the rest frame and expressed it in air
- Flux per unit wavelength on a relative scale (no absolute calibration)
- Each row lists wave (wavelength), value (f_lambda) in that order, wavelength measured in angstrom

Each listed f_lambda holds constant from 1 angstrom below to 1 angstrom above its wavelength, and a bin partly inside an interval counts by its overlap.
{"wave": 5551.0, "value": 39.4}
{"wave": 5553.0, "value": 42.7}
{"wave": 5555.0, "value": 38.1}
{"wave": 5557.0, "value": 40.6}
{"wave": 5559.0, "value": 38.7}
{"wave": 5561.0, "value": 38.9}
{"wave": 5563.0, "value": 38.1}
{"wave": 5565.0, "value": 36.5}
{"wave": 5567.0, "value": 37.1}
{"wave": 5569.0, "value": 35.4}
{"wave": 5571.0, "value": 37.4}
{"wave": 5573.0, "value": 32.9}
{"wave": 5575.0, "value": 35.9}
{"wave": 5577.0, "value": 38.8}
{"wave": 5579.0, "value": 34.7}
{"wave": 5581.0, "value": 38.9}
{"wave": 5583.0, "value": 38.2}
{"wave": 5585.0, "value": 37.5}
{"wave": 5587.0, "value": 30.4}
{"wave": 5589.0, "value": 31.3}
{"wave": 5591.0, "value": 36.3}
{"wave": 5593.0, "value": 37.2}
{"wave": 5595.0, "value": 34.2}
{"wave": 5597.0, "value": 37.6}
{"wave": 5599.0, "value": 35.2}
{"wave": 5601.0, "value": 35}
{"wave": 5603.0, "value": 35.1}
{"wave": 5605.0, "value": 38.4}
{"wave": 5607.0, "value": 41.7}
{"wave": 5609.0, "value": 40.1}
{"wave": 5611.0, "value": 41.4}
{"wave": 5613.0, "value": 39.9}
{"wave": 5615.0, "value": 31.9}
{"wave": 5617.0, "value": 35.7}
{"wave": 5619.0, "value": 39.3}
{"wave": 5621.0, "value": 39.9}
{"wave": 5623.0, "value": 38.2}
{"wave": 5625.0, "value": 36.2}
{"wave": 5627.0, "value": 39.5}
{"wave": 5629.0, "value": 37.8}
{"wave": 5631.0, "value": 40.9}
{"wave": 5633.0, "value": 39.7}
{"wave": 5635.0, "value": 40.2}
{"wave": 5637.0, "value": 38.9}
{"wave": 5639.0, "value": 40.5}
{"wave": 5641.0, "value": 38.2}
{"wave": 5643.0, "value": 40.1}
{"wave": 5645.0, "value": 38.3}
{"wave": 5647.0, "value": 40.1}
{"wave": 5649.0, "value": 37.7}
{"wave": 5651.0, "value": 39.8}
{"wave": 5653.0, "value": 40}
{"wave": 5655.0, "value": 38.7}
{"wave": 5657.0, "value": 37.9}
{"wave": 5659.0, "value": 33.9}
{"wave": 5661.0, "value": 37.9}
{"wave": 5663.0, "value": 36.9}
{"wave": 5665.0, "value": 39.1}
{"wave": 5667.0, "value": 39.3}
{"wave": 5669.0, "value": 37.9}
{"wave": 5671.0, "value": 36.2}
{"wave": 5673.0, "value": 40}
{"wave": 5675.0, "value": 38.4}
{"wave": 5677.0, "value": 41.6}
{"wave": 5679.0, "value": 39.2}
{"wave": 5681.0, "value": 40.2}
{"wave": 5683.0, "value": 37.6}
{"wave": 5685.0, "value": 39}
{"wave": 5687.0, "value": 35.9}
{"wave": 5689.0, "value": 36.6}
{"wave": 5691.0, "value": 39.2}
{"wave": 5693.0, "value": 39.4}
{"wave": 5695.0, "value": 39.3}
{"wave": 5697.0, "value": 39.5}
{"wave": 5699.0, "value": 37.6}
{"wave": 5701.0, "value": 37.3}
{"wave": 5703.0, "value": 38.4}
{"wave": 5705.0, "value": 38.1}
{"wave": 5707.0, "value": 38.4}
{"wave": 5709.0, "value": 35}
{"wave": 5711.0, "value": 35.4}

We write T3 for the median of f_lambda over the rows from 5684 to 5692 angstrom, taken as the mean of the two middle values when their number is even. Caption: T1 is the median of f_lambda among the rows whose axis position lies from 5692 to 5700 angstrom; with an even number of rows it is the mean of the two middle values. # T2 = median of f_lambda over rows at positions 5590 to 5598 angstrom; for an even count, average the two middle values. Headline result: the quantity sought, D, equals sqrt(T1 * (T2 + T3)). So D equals 54.2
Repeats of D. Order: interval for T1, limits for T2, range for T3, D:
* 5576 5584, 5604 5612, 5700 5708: 55.1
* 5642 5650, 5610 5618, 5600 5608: 54.1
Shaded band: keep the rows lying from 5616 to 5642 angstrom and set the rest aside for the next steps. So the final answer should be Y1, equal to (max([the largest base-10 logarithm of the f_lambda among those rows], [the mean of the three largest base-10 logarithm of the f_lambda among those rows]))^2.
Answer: 2.60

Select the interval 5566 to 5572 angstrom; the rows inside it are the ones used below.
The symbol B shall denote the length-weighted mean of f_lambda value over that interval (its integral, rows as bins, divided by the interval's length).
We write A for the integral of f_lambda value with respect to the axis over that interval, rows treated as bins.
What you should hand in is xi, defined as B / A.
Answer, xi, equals 0.167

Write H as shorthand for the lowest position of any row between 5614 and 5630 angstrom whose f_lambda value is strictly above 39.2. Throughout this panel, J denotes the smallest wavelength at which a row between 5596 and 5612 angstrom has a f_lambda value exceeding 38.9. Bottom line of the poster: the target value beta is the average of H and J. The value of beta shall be 5613 angstrom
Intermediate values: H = 5619.0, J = 5607.0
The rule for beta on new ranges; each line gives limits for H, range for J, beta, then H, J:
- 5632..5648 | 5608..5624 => 5621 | 5633.0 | 5609.0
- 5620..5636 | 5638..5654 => 5630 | 5621.0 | 5639.0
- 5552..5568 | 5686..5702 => 5622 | 5553.0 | 5691.0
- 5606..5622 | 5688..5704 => 5649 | 5607.0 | 5691.0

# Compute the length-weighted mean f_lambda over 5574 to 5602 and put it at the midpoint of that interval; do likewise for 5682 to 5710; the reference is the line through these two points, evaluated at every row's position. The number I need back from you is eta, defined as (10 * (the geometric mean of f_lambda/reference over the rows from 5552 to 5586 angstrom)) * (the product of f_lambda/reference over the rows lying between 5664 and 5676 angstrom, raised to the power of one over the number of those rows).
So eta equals 10.9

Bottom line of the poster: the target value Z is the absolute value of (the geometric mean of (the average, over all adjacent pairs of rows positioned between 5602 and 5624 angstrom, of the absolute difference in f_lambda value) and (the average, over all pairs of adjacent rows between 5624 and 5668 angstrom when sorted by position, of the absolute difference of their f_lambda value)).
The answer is 2.30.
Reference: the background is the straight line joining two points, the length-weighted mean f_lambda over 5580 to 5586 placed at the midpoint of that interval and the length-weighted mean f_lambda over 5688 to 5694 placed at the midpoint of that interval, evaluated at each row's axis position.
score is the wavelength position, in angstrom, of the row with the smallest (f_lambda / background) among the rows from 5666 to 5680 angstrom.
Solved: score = 5671.0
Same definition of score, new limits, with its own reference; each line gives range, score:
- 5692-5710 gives 5709.0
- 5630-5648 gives 5641.0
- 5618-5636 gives 5625.0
